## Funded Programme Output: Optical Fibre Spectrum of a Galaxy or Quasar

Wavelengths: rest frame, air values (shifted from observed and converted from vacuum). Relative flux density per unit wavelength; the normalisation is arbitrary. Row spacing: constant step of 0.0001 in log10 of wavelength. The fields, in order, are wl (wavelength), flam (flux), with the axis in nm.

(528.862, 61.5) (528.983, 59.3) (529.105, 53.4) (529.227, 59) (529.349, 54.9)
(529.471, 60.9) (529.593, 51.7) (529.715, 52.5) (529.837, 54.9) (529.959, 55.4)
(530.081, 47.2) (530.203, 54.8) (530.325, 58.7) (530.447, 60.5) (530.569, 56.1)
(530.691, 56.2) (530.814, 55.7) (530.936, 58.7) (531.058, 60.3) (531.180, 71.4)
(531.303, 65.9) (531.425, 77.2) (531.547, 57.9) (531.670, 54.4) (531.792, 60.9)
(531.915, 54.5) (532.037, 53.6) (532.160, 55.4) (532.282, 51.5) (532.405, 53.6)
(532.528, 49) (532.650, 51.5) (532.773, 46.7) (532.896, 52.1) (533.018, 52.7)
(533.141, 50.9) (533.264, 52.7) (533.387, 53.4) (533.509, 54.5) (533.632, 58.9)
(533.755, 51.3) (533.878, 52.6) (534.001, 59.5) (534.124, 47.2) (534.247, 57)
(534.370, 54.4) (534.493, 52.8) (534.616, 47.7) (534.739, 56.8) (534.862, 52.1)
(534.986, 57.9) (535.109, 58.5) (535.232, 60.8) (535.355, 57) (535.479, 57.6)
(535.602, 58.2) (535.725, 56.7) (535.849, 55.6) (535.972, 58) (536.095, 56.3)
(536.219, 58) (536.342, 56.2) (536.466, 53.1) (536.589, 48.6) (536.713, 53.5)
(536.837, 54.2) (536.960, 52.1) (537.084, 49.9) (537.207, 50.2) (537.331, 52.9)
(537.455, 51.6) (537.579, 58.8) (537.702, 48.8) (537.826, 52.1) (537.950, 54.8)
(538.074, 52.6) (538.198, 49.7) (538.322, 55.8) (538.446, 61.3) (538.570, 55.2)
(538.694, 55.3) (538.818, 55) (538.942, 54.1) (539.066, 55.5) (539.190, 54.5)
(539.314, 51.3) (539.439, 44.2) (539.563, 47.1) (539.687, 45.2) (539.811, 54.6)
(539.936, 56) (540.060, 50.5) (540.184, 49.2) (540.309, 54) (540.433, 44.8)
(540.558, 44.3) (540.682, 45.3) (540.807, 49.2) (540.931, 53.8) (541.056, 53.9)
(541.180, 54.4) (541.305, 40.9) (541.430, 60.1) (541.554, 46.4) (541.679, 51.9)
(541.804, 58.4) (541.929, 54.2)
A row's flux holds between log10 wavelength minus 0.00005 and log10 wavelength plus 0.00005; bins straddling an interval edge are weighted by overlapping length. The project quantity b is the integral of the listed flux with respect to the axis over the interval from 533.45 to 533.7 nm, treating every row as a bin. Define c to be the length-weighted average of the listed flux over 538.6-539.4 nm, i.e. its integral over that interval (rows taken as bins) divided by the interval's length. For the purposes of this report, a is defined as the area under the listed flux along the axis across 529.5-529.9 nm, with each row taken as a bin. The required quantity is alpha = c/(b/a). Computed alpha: 82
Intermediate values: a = 21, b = 14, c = 54.0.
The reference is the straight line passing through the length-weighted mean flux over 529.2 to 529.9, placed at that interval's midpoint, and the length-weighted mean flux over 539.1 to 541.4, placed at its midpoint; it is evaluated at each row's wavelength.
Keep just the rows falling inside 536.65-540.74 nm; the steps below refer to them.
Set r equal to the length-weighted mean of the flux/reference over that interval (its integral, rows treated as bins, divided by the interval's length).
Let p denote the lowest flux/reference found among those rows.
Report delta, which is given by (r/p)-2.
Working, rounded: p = 0.88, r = 1.03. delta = -0.834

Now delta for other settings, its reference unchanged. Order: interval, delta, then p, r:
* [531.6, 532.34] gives -0.934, 0.95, 1.02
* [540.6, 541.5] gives -0.758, 0.83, 1.03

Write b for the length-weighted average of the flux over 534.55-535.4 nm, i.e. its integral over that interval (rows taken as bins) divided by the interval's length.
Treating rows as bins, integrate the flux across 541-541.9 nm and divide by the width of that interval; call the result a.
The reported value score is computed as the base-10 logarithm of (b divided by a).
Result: 0.0279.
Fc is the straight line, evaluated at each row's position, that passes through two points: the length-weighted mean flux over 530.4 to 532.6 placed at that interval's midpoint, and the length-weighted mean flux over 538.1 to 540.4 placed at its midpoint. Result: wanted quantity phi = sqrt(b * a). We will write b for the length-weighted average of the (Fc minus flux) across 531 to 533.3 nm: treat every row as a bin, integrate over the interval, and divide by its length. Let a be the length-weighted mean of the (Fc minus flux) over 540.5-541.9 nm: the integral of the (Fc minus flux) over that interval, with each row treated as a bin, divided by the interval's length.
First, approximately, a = 0.2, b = 1.49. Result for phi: 0.6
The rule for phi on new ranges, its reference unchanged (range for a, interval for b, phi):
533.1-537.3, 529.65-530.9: 2.1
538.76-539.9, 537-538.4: 1.2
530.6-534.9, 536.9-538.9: 0.4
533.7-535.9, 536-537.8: 0.9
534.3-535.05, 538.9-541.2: 1.9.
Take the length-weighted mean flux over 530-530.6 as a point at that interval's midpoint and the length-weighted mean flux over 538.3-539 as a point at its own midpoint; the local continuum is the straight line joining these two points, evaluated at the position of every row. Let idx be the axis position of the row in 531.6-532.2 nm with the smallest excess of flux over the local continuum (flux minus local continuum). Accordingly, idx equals 532.037 nm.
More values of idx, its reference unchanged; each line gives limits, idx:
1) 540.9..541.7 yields 541.305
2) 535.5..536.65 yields 536.589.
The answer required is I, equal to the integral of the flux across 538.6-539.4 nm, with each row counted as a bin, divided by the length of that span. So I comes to 54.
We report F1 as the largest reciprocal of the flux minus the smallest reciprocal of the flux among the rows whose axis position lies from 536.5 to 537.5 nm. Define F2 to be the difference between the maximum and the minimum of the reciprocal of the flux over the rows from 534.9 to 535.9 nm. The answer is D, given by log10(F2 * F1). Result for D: -5.49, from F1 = 0.0021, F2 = 0.0015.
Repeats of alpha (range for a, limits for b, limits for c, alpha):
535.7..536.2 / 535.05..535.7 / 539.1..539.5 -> 38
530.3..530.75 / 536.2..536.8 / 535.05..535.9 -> 47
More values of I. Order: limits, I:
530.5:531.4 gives 61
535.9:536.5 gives 56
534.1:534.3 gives 53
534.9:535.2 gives 58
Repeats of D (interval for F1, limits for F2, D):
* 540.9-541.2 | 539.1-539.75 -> -6.06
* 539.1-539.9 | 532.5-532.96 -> -5.02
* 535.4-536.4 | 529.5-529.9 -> -6.04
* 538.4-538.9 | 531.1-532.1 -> -4.97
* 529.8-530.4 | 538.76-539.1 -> -5.71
